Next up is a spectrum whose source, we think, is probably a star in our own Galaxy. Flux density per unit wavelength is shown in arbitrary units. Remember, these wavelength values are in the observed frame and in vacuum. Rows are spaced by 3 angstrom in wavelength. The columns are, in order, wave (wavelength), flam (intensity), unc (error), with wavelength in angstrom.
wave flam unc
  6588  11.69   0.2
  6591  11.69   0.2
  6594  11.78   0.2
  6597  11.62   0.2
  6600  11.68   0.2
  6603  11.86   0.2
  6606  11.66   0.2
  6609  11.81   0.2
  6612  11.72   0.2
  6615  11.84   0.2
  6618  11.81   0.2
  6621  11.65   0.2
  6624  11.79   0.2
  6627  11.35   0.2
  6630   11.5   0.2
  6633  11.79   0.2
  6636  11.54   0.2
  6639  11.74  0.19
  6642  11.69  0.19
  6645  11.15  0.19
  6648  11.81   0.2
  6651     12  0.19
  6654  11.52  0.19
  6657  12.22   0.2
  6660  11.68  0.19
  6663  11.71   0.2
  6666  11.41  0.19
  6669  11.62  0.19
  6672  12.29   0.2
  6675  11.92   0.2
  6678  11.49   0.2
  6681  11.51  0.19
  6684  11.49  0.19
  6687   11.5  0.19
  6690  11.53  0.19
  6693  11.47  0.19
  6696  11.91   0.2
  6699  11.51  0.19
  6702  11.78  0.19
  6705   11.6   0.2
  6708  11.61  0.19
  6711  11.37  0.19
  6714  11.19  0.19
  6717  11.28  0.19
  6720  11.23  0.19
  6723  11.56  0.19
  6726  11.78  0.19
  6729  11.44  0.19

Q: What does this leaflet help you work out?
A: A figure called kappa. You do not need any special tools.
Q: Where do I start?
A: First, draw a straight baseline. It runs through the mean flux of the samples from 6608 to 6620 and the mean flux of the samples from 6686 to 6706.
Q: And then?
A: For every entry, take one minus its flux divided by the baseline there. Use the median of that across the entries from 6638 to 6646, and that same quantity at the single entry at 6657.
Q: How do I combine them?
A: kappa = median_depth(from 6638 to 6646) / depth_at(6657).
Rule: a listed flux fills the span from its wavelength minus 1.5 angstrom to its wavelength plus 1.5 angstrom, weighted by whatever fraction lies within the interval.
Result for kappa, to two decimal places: -0.08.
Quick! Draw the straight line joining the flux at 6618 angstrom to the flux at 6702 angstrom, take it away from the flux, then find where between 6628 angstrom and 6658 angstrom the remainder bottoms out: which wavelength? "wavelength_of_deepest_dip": 6645 angstrom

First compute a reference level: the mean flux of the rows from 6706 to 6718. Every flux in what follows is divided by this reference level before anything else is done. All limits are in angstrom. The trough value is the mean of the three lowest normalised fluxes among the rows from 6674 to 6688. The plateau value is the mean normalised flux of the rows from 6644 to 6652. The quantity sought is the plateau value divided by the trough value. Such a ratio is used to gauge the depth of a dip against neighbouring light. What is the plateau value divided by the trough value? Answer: 1.01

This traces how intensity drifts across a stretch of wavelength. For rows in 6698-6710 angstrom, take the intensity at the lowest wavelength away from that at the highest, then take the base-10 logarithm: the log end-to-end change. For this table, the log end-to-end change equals -1.0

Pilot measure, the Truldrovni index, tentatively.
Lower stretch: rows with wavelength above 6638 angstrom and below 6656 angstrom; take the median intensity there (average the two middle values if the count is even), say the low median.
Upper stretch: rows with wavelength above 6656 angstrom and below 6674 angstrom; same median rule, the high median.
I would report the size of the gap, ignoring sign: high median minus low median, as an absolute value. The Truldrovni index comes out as 0.02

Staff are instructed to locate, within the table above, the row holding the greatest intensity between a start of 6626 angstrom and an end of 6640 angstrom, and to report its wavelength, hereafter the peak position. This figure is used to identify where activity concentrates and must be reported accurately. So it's 6633 angstrom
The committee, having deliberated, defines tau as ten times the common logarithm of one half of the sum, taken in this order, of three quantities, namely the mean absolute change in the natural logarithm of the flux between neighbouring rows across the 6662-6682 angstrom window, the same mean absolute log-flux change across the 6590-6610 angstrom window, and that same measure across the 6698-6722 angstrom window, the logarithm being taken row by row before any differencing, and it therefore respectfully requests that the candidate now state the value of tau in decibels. -15.8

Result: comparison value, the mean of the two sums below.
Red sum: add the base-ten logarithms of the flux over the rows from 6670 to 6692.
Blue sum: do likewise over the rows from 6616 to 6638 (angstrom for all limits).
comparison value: 7.46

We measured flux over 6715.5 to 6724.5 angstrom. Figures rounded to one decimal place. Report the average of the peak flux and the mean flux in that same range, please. 11.5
